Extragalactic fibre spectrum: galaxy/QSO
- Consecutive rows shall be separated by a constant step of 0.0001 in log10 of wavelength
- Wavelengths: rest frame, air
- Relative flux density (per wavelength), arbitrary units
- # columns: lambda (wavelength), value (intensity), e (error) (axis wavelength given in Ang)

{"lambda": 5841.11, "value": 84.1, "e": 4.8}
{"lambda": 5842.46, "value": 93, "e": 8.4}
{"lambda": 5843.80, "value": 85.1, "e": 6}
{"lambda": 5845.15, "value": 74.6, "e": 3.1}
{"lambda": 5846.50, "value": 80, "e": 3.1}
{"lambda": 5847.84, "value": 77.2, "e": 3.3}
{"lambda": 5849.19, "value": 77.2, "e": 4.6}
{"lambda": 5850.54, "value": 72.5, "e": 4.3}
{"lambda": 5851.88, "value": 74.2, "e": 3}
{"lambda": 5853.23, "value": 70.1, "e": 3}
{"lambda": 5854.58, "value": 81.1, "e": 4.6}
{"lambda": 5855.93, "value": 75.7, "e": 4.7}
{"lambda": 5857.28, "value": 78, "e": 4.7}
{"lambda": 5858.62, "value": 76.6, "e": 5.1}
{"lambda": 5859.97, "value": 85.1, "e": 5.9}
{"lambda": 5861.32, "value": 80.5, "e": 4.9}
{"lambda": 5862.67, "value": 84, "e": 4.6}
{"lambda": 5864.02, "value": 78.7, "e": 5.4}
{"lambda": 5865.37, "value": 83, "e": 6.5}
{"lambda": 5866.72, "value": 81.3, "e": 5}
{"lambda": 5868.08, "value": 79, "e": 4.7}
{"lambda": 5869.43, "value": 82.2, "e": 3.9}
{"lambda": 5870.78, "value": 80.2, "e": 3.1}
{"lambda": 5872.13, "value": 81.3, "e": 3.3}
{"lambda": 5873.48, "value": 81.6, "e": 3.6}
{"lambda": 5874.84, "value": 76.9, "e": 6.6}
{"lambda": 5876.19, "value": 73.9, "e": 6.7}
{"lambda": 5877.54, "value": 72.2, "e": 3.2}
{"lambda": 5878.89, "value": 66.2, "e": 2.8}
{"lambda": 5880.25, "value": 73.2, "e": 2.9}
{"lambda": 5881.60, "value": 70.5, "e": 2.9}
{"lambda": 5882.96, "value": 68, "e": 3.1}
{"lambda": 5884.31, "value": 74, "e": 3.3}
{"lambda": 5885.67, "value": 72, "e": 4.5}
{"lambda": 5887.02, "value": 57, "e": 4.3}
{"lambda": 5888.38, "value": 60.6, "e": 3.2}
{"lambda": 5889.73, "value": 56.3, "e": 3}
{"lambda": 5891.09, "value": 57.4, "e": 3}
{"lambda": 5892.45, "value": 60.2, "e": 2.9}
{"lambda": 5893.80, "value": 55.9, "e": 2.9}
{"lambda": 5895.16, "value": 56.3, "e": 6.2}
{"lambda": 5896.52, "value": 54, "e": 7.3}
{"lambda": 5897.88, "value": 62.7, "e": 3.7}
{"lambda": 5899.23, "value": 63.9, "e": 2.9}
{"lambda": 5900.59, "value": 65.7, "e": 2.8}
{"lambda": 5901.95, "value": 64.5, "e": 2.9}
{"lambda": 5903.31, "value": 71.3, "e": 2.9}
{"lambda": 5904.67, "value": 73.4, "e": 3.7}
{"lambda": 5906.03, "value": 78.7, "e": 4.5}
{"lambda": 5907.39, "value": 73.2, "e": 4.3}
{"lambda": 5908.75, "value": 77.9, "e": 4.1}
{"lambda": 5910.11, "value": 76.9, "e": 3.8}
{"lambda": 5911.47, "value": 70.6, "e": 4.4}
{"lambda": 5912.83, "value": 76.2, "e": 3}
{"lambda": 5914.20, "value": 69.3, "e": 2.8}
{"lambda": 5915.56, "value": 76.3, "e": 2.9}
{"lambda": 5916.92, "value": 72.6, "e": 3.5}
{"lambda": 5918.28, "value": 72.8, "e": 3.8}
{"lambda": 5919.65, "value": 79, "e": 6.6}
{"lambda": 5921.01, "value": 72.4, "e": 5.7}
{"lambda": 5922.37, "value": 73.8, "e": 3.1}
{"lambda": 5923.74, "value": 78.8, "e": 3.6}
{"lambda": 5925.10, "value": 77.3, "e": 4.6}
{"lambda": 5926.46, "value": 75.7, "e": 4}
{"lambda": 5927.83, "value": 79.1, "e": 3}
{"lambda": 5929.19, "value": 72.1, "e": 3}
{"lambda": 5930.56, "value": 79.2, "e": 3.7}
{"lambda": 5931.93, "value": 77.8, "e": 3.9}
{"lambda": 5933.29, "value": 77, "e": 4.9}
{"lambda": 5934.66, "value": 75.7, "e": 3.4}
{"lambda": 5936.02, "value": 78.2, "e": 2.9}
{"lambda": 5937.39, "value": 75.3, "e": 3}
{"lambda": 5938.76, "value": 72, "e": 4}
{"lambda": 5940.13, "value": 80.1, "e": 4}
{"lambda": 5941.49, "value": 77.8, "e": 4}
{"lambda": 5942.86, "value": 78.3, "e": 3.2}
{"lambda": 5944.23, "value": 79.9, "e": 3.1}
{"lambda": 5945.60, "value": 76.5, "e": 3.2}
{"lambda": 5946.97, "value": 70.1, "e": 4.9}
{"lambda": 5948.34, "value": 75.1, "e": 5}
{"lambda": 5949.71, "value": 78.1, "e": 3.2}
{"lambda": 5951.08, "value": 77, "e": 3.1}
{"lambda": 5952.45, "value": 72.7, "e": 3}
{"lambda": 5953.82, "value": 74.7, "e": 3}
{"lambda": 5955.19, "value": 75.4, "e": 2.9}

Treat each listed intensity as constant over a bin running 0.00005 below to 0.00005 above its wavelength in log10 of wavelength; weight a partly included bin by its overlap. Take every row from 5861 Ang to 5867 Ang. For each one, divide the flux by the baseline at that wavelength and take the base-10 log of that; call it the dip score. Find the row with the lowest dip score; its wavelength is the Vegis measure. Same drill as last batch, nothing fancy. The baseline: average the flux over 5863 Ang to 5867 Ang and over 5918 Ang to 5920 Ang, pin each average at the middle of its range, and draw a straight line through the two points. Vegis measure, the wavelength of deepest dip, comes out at 5864.02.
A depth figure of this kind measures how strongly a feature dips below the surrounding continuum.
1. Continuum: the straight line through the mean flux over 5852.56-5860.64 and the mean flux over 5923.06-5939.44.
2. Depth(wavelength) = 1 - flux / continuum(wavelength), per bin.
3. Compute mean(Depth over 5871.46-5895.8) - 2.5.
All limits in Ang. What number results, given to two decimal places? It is -2.37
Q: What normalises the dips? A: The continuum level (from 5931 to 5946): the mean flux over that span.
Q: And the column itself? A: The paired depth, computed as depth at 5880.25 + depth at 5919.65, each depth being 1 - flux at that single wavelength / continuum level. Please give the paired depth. 0.0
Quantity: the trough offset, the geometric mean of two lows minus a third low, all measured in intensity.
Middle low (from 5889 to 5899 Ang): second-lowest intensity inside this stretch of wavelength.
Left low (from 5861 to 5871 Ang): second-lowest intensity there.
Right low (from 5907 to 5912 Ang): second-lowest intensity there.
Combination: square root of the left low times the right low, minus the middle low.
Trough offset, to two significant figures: 20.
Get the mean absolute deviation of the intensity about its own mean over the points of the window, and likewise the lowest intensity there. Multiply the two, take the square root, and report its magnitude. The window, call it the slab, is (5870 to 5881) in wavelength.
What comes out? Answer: 17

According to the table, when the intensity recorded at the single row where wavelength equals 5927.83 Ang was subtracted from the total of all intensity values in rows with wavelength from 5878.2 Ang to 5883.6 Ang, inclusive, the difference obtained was 199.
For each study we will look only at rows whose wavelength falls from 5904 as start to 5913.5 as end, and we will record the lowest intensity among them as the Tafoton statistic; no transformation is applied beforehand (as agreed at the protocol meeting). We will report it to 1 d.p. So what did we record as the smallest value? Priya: 70.6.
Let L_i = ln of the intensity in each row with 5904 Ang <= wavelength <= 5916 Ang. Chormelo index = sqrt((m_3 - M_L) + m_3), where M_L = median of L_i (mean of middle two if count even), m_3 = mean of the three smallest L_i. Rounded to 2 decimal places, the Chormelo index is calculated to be 2.05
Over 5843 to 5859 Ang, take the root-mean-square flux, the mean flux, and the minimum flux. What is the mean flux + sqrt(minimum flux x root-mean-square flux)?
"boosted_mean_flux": 150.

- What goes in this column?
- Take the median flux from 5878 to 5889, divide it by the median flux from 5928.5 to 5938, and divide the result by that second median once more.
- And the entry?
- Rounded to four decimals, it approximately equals 0.0117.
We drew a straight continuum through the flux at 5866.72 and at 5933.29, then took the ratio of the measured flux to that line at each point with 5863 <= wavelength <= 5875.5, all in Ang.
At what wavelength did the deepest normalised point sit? 5874.84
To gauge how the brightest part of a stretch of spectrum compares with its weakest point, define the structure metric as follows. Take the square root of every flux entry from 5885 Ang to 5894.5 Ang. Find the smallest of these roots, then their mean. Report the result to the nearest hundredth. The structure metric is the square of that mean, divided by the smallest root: 8.00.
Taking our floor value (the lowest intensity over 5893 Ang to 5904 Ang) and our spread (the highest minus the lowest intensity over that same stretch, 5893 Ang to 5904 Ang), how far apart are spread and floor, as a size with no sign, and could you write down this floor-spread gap 37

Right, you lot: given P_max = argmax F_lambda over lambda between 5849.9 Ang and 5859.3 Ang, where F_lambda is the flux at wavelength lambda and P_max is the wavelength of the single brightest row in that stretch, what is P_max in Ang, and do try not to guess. 5854.58 Ang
